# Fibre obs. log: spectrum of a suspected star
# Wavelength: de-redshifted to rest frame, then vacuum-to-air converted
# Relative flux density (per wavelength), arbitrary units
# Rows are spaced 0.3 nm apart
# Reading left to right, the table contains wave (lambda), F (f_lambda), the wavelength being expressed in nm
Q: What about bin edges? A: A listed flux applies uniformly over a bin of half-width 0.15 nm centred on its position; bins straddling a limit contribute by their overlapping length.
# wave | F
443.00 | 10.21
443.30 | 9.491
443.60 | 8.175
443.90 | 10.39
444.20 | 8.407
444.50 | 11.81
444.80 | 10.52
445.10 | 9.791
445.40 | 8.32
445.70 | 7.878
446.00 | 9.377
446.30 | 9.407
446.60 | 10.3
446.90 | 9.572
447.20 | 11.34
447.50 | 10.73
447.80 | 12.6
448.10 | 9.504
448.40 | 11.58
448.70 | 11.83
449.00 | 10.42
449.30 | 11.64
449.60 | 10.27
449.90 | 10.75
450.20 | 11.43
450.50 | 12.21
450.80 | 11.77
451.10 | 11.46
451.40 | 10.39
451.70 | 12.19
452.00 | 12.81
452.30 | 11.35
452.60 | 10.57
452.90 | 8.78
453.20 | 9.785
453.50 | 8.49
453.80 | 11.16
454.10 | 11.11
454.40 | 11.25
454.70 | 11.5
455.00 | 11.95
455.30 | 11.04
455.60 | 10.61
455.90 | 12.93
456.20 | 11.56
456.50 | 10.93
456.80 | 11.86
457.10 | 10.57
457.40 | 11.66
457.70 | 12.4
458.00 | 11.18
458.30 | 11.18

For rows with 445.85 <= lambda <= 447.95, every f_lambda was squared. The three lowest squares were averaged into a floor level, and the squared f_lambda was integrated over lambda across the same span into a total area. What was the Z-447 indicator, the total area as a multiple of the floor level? 2.61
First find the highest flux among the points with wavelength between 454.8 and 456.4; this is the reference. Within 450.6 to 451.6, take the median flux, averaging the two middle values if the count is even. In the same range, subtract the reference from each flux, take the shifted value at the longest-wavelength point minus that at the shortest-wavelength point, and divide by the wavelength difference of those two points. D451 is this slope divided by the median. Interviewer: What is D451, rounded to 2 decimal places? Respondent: -0.20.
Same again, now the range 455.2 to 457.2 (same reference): -0.02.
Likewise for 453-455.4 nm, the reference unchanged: 0.05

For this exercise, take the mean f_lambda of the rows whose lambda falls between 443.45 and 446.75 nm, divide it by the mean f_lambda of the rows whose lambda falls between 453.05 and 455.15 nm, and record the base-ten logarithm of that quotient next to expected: -0.054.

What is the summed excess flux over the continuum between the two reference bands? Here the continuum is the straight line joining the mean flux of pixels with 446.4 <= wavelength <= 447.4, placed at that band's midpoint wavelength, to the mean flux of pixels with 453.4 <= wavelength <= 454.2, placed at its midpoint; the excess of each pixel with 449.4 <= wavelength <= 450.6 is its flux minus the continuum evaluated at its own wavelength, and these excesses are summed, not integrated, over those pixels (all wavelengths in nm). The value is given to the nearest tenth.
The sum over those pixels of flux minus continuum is 3.3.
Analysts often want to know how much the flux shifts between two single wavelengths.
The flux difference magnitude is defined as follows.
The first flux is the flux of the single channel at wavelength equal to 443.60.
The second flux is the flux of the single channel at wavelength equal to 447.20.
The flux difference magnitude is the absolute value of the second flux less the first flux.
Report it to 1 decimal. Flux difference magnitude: 3.2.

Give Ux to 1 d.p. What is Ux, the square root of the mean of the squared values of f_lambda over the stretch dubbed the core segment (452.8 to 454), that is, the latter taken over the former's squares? 9.6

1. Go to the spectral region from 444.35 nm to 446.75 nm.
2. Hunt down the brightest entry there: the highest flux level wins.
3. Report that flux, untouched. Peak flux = 11.81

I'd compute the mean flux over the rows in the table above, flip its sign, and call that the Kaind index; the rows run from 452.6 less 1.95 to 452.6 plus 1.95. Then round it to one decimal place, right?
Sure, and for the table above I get -10.9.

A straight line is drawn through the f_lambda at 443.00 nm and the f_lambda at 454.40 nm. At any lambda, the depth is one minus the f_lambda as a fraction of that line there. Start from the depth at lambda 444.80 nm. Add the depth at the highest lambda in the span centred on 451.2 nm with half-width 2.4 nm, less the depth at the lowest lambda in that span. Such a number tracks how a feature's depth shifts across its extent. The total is 0.2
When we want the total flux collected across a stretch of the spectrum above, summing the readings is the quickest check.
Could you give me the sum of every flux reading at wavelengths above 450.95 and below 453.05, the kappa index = 78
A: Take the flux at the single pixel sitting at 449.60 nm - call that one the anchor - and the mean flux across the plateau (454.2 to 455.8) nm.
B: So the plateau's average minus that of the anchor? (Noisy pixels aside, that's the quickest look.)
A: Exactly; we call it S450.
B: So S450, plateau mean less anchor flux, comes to 1.0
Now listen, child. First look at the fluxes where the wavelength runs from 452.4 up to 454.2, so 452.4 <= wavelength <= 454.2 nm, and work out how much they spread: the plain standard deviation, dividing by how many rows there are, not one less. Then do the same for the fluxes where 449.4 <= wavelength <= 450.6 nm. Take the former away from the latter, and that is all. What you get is -0.3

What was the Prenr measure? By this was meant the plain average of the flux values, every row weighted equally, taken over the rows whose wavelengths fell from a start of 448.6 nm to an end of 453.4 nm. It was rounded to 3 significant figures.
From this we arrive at 11.1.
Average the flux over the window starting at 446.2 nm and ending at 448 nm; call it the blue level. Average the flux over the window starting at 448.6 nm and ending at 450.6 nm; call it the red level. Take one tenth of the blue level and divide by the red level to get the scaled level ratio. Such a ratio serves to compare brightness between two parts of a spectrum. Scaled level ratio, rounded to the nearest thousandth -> 0.095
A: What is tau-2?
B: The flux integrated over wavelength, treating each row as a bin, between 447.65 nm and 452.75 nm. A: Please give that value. 58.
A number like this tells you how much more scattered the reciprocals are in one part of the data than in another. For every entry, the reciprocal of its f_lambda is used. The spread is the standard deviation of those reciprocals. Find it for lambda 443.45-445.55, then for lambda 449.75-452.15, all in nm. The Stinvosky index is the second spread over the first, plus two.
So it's 2.41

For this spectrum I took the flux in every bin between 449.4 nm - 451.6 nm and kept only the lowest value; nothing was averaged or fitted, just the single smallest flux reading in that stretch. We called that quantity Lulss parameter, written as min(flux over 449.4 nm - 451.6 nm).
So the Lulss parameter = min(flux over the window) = 10.27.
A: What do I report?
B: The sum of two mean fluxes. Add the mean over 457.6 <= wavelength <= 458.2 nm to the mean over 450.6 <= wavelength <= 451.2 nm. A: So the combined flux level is 23.4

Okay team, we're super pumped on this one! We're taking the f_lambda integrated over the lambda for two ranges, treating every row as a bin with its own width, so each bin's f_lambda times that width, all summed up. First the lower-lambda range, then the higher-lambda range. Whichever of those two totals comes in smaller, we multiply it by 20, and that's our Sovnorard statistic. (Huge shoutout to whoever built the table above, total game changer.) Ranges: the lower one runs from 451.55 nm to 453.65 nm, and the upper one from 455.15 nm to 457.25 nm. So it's 444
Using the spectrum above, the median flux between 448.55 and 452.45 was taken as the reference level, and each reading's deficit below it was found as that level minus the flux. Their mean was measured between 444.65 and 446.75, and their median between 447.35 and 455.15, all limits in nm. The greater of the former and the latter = 2.1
